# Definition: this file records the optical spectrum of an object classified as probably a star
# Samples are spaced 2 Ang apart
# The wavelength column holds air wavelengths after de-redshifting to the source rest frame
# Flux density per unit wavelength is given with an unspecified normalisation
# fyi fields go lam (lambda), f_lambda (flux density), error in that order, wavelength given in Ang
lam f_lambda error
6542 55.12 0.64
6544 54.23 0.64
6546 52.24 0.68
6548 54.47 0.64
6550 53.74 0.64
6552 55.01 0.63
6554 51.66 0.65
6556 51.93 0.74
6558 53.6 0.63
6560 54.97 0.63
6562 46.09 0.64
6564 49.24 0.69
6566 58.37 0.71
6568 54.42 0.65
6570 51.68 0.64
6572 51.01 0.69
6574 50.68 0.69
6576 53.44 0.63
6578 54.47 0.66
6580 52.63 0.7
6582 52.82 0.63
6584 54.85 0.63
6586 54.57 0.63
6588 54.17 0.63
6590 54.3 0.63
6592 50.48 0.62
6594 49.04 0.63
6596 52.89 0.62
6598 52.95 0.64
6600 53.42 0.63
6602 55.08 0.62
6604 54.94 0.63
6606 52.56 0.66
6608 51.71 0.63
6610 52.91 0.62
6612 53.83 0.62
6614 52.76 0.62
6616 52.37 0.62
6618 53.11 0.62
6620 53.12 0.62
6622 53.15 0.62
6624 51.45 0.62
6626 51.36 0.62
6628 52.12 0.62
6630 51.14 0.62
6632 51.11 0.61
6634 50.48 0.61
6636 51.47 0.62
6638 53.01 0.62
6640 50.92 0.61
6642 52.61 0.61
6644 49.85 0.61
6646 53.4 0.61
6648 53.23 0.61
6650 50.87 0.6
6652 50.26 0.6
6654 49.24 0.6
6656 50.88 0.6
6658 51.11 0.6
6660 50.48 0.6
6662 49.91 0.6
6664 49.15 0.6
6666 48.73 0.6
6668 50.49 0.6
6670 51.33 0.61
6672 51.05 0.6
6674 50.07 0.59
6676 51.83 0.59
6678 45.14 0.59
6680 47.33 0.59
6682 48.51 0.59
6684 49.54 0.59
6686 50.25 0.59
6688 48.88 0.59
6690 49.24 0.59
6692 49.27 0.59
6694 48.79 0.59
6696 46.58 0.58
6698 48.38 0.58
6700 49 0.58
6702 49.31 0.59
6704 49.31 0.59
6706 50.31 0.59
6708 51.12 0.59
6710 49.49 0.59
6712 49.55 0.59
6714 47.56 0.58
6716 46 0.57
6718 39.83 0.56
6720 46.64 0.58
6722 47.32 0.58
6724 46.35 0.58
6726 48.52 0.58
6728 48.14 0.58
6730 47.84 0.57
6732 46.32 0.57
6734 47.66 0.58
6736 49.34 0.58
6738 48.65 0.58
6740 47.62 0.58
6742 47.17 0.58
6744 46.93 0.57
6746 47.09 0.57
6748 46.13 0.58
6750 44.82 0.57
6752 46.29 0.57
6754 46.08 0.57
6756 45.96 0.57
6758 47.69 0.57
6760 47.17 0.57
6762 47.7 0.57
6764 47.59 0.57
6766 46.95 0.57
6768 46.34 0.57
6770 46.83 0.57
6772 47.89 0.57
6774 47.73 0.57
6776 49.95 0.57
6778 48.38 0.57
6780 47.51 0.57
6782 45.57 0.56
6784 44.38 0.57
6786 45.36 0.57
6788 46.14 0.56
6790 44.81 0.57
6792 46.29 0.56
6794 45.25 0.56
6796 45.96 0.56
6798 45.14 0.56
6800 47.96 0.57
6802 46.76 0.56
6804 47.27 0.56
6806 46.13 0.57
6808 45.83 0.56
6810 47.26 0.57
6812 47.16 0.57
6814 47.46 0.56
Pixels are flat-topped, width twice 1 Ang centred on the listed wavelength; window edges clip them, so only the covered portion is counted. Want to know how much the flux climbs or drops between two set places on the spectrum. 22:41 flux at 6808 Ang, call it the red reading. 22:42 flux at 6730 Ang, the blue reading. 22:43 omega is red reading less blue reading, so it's -2.0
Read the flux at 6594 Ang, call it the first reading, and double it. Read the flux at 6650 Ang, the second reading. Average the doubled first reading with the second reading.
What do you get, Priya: 74.5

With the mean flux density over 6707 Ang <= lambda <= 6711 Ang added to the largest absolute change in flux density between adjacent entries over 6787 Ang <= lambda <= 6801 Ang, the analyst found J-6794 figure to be 53.1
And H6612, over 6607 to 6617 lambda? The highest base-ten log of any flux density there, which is 1.73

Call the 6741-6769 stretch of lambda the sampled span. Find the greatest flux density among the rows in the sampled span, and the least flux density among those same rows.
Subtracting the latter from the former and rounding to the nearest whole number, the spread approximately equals 3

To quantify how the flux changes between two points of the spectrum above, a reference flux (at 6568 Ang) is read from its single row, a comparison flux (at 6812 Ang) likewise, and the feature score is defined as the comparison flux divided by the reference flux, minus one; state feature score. -0.13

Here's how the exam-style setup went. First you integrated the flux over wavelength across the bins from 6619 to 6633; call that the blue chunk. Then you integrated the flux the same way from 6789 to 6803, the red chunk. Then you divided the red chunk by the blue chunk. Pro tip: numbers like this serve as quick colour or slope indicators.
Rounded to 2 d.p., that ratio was 0.89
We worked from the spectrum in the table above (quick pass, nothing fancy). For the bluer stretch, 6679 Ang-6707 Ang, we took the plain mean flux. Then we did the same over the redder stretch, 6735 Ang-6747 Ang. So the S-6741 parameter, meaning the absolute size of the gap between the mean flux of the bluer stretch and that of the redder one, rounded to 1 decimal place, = 1.1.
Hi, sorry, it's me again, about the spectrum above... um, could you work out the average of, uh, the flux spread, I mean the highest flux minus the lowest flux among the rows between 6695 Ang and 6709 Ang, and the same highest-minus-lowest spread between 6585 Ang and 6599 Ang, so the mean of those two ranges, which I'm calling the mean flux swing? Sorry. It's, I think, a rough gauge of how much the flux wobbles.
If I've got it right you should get 5.0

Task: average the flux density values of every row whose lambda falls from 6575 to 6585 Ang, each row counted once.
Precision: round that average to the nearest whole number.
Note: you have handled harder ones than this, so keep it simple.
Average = 54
